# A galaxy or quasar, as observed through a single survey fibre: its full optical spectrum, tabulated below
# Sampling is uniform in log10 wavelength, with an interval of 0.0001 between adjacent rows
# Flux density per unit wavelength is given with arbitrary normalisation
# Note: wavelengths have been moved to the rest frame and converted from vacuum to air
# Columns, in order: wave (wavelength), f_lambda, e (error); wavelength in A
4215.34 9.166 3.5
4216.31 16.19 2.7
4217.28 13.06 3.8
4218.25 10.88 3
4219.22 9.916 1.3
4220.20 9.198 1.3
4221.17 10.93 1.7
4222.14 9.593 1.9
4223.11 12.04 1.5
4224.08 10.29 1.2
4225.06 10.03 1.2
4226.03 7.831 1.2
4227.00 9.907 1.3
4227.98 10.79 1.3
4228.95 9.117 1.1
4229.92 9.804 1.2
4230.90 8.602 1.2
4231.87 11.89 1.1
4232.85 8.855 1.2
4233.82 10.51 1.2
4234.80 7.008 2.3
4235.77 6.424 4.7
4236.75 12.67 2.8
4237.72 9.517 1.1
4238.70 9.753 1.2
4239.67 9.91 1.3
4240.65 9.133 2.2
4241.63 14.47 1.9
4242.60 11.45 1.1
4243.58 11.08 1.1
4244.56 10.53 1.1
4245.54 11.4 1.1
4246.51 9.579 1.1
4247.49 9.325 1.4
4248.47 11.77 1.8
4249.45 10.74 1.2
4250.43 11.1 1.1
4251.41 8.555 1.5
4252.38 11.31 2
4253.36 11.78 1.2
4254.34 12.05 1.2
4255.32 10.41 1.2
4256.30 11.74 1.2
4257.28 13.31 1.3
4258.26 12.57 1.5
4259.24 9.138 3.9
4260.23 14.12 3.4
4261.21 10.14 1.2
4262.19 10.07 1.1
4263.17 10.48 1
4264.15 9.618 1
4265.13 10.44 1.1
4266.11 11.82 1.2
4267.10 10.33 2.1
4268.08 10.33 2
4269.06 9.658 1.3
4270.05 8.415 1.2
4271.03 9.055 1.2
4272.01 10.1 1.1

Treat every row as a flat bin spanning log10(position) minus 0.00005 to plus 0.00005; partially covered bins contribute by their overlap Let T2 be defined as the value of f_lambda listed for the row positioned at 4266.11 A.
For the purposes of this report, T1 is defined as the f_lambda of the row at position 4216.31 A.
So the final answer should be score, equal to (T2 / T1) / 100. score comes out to 0.007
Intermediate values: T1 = 16.19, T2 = 11.82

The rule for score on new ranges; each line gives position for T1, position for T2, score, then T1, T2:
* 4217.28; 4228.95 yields 0.007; 13.06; 9.117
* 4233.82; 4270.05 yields 0.008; 10.51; 8.415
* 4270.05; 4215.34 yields 0.011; 8.415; 9.166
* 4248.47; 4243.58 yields 0.009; 11.77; 11.08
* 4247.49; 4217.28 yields 0.014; 9.325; 13.06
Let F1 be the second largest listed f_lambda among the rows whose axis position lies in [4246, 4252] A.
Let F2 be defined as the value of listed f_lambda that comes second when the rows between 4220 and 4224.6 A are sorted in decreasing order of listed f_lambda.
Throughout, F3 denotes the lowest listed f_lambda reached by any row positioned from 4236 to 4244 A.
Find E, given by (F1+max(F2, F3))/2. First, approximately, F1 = 11.1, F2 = 10.93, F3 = 9.133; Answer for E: 11.0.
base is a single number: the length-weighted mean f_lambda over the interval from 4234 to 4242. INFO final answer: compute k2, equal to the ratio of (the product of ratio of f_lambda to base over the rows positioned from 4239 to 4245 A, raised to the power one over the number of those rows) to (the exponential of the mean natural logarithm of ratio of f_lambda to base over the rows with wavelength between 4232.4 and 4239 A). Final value 1.2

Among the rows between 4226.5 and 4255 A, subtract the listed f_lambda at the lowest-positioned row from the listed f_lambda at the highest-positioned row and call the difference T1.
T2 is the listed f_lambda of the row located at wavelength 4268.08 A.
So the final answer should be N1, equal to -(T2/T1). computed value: -5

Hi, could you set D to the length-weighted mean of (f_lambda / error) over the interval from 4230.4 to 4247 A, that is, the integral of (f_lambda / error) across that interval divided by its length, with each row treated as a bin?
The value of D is 7.55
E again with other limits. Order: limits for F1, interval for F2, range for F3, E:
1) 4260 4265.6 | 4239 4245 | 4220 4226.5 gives 11.0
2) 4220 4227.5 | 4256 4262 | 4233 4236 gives 12.1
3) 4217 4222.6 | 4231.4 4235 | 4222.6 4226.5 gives 10.7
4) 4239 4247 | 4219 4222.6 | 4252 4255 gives 11.4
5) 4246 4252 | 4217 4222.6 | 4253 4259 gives 11.0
